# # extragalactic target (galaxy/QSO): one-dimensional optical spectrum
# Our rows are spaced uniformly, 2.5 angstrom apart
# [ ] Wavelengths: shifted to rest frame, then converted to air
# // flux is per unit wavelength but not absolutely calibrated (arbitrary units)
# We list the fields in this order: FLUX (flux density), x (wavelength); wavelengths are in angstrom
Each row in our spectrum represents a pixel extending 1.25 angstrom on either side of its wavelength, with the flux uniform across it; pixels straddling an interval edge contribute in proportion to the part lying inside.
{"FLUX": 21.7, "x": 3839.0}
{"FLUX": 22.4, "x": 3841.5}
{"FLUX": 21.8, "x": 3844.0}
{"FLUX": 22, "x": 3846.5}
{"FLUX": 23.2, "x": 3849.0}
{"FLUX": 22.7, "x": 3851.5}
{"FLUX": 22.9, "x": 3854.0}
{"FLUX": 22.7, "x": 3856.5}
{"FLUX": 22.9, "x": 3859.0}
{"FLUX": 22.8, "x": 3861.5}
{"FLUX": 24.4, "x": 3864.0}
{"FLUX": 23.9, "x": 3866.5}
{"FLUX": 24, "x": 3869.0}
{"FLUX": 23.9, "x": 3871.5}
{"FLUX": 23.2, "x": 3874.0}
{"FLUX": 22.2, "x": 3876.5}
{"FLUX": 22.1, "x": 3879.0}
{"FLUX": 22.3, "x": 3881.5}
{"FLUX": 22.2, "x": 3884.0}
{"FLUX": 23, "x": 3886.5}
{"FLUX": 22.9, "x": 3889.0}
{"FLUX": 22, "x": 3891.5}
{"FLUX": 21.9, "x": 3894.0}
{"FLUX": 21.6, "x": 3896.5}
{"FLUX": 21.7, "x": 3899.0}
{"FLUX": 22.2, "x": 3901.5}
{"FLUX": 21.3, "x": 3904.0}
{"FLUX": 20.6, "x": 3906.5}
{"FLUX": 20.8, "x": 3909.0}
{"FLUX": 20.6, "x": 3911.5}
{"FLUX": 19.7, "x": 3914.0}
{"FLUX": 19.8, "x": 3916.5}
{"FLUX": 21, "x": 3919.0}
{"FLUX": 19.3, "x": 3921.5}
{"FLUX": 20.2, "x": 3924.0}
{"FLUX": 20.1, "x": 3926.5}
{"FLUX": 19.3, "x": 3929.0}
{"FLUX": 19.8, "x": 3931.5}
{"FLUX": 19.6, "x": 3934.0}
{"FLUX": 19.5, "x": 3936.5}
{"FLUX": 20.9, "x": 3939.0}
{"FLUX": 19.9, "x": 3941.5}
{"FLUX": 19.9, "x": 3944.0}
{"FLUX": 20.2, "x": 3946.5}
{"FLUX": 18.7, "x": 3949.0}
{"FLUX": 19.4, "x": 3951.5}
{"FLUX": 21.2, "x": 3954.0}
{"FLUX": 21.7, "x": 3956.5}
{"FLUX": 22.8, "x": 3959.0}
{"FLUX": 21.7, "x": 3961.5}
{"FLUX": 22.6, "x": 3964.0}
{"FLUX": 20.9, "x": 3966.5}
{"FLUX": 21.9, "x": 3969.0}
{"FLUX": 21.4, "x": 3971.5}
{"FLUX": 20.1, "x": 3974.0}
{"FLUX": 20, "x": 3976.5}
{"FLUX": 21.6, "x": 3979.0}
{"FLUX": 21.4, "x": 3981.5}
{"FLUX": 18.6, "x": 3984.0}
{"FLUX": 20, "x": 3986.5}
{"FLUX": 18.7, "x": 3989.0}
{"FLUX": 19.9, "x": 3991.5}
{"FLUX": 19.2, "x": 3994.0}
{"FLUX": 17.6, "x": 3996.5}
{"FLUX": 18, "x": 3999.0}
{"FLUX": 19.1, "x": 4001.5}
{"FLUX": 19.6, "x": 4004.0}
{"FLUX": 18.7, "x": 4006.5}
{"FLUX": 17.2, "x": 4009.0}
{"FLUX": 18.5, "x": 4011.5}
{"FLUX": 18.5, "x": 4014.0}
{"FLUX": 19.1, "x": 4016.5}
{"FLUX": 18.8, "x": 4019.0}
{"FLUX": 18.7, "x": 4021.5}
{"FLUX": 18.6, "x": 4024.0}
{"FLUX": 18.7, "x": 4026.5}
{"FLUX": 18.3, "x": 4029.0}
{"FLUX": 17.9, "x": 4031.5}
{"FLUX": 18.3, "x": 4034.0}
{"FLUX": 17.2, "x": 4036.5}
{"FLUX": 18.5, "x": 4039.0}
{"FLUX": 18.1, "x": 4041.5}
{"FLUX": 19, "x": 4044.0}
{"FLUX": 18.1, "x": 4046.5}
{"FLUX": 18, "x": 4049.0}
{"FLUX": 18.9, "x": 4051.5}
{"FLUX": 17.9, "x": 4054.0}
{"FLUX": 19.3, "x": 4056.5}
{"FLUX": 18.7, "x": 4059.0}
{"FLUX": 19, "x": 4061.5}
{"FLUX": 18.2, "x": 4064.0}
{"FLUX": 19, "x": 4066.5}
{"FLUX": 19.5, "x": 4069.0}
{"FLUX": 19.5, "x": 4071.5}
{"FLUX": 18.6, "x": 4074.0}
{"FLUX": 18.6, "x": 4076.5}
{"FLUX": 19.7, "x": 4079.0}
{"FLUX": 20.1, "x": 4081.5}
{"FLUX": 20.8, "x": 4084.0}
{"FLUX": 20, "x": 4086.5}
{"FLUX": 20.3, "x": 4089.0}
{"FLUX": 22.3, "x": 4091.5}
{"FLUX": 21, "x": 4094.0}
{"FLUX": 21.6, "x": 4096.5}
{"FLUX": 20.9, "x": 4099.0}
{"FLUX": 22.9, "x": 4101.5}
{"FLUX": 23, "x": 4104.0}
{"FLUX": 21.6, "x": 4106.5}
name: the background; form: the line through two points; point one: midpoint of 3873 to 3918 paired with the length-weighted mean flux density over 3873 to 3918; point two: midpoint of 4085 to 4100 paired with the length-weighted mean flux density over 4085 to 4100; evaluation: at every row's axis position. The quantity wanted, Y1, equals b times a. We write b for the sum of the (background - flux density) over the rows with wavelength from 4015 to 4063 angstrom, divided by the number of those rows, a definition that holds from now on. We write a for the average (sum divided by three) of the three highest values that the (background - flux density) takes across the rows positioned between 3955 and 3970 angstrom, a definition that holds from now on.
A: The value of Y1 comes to 0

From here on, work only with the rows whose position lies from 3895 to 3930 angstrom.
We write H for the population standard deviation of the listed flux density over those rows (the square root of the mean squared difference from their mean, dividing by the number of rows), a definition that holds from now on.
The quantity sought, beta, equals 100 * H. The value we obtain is 87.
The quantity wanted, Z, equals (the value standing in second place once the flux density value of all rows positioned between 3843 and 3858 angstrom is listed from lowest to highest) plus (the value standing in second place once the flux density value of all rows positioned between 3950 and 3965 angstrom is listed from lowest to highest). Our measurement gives 43.2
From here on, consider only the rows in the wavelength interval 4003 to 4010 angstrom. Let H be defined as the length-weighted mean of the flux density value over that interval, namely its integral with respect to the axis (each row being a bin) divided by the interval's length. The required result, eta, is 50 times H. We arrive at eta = 925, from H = 18.5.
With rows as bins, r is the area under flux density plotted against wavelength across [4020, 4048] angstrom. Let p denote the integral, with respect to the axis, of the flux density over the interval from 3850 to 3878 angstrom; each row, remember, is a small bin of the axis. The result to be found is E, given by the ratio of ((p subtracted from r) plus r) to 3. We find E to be 125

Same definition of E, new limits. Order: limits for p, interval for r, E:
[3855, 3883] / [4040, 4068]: 131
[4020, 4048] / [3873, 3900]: 230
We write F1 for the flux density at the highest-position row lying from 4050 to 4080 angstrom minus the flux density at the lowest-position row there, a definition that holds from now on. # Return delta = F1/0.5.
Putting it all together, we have 2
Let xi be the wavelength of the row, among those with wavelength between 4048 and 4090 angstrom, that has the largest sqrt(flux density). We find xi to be 4084.0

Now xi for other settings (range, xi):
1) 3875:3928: 3886.5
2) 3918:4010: 3959.0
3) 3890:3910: 3901.5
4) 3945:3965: 3959.0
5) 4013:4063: 4056.5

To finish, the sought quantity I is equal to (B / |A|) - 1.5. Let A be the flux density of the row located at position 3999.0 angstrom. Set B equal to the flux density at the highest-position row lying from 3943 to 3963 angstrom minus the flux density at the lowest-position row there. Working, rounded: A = 18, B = 1.8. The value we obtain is -1.40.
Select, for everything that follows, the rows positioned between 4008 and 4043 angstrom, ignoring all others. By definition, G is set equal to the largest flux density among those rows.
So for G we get 19.1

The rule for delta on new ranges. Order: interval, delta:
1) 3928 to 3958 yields 5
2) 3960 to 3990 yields -6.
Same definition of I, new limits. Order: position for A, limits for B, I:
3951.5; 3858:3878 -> -1.54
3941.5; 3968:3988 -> -1.60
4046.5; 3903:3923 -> -1.61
